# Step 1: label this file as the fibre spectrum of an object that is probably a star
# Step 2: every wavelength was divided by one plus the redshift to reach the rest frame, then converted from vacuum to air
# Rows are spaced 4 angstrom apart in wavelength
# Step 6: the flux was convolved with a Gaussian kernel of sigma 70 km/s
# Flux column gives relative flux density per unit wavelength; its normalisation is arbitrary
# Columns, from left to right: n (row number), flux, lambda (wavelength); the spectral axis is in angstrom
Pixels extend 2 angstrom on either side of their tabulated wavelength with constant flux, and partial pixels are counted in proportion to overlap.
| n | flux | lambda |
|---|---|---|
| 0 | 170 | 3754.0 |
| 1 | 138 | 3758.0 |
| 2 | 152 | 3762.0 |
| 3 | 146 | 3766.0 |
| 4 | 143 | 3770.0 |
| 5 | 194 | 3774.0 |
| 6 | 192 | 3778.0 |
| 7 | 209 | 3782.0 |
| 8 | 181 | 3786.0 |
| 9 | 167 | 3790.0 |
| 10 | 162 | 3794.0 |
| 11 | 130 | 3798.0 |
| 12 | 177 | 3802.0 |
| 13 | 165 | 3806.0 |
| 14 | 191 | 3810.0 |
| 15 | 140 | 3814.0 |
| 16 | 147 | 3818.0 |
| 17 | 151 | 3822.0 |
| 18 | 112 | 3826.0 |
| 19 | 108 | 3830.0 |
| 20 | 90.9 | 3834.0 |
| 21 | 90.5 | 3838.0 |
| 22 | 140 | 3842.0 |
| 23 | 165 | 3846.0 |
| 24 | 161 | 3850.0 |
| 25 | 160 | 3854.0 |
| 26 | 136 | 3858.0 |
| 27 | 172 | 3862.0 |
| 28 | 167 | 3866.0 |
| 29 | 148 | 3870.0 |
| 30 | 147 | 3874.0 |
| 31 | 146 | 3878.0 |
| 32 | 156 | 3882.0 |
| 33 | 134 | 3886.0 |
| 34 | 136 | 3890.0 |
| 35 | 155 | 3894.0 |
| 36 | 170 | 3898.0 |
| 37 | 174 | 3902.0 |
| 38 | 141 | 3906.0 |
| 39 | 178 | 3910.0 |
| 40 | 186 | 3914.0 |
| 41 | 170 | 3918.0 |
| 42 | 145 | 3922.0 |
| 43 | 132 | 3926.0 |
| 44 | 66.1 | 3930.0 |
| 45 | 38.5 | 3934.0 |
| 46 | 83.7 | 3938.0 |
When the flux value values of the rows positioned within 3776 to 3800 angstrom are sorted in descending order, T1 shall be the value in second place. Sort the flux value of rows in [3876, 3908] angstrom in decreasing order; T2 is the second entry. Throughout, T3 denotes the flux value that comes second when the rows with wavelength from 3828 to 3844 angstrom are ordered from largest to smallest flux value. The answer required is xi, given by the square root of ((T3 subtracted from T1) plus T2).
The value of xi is 15.9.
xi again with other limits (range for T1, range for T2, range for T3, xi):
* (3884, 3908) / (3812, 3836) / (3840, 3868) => 12.2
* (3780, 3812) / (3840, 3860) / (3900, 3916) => 13.2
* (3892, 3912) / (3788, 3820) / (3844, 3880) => 13.6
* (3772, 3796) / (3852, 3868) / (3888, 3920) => 13.5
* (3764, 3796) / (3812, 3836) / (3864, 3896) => 13.6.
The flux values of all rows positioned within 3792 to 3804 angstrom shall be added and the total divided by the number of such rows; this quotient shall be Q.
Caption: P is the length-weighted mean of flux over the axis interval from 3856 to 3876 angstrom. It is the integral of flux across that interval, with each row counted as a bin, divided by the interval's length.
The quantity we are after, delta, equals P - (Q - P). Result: 152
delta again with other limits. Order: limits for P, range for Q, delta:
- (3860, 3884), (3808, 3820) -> 153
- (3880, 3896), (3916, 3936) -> 180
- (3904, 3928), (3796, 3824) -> 160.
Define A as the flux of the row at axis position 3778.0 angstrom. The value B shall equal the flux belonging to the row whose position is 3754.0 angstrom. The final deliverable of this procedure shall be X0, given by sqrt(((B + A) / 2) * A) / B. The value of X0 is 1.10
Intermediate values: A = 192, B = 170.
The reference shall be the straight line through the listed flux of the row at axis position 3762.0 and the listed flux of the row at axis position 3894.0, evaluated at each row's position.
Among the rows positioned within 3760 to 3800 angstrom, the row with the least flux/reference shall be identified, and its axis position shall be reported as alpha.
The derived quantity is 3798.0 angstrom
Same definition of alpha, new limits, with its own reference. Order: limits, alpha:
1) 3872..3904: 3886.0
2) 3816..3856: 3838.0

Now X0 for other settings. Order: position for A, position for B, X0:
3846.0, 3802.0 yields 0.95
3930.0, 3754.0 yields 0.52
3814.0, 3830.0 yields 1.22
